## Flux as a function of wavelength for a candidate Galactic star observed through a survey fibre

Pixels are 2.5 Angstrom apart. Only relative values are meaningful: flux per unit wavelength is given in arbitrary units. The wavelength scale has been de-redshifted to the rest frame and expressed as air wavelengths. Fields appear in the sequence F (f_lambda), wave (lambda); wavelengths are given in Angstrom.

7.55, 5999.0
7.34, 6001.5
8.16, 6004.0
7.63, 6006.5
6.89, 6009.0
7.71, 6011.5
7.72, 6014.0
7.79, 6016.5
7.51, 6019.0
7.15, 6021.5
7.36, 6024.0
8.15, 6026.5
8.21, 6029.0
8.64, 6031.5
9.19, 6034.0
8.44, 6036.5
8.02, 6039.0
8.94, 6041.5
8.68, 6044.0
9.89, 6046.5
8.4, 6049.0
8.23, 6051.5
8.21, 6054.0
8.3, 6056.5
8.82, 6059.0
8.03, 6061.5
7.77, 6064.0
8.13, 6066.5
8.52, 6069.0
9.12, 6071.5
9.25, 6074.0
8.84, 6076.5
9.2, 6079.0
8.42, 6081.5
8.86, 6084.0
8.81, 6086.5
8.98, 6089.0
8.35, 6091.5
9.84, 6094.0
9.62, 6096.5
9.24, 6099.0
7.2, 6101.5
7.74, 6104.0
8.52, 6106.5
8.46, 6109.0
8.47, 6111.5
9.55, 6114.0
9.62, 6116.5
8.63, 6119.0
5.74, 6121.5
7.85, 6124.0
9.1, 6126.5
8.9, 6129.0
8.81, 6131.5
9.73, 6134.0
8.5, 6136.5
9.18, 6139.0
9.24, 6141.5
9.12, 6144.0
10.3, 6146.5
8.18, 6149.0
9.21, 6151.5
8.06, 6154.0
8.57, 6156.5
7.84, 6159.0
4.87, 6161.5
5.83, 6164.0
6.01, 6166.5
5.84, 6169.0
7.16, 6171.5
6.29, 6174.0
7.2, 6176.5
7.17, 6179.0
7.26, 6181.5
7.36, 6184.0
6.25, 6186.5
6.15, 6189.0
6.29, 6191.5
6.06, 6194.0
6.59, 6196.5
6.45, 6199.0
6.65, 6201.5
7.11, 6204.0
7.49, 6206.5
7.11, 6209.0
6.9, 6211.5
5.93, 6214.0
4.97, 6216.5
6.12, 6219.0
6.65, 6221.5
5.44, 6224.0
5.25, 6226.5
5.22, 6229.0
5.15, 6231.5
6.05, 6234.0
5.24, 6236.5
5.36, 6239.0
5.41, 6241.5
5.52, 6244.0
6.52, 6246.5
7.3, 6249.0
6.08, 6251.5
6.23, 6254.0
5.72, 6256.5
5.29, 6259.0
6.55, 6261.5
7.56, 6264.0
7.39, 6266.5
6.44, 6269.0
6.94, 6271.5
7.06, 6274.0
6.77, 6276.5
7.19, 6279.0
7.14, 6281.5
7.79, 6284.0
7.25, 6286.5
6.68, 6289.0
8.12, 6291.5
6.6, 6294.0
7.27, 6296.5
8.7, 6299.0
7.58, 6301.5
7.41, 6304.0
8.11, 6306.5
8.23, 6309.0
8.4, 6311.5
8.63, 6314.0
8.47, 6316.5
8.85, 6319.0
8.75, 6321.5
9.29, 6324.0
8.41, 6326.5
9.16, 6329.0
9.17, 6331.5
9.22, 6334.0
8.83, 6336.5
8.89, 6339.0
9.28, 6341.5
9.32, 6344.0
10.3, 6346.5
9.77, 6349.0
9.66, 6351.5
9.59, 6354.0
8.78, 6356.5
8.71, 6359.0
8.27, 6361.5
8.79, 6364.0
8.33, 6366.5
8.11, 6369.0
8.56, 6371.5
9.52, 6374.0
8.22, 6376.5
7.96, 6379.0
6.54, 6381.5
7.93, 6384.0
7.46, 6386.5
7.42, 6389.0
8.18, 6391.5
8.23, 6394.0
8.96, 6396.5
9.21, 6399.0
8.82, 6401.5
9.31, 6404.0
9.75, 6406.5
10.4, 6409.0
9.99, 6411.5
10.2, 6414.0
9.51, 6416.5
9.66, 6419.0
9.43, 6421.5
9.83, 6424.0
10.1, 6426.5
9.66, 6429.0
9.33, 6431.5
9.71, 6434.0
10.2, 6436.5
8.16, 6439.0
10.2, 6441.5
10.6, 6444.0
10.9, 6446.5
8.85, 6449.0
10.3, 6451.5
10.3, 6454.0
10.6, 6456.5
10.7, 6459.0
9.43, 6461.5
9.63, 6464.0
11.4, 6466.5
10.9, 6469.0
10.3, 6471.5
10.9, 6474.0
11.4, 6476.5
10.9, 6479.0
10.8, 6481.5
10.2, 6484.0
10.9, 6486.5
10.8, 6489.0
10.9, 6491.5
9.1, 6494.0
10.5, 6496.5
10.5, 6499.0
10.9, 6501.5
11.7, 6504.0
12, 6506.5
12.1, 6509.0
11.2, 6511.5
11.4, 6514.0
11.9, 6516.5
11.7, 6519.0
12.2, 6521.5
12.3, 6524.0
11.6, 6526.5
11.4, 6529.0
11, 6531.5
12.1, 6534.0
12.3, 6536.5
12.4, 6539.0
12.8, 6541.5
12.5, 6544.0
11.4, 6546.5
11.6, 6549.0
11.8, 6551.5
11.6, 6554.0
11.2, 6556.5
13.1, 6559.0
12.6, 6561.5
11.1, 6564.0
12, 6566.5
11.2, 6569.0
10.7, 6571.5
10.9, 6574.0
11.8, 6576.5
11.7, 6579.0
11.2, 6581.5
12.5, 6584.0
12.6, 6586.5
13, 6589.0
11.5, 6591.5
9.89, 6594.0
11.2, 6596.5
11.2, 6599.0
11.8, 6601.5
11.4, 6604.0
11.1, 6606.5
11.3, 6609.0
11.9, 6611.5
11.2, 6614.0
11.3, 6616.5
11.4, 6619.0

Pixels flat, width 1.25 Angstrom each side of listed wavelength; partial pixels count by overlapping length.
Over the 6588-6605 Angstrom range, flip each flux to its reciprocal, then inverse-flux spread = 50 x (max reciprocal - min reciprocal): 1.2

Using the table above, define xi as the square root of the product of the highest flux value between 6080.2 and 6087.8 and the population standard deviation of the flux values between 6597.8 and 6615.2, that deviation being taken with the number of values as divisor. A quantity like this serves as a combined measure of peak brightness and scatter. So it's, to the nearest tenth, 1.6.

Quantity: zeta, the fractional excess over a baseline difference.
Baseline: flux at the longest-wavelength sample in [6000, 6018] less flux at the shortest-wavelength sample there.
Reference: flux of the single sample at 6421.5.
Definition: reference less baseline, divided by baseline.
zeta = 20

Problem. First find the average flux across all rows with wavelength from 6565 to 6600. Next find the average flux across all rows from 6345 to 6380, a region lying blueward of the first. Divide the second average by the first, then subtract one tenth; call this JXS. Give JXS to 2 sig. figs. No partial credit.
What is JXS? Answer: 0.67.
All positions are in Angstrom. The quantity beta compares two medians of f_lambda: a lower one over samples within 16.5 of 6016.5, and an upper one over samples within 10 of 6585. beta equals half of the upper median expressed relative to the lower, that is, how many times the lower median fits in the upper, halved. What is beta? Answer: 0.76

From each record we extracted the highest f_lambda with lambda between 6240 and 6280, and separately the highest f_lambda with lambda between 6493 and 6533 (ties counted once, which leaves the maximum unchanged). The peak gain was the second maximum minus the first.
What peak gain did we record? 4.7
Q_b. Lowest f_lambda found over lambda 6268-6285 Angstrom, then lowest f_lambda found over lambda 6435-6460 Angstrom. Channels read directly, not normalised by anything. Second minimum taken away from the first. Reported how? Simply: -1.7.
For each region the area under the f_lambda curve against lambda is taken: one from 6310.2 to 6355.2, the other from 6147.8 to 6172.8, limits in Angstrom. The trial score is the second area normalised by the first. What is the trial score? 0.44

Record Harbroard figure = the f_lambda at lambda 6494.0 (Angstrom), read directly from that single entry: 9.1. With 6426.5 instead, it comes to 10.1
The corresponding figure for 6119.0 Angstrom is 8.63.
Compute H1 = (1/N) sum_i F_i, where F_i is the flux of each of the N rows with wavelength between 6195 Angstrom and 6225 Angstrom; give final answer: 6.5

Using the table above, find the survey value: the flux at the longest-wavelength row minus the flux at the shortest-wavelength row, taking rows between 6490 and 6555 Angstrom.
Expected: 0.70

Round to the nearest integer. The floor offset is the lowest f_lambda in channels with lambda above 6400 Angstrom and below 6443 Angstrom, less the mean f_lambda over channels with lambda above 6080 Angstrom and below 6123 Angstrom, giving 0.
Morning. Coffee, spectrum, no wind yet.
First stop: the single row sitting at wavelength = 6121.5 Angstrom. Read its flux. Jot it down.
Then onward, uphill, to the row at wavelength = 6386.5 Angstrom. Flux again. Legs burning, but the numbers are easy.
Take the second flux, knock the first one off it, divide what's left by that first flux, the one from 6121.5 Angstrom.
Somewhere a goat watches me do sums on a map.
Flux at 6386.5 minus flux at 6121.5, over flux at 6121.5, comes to 0.30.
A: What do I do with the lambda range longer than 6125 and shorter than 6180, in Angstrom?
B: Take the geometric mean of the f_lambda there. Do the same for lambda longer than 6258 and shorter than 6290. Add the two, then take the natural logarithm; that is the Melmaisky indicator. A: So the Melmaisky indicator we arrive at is 2.7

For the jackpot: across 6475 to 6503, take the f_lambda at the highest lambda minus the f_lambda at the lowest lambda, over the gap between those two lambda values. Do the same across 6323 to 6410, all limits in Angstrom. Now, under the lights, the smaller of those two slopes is -0.020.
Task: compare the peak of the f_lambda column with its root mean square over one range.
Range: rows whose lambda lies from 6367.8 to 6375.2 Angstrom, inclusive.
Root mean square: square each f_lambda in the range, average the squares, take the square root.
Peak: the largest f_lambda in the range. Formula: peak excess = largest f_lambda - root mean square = 0.77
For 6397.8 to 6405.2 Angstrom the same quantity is 0.19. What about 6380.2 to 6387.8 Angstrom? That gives 0.60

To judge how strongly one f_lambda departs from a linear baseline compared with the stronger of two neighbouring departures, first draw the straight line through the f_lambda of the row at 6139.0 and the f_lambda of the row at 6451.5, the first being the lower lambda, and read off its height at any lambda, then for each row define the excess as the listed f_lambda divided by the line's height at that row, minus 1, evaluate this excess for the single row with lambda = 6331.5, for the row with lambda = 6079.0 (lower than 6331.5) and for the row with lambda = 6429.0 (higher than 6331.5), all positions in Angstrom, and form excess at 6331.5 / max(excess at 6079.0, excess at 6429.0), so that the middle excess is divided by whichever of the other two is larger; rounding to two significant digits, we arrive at -2.7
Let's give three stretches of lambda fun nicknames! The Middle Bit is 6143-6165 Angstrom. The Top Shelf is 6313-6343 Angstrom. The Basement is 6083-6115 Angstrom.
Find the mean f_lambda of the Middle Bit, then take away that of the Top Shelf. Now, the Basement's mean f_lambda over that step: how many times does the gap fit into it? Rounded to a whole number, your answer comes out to -10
